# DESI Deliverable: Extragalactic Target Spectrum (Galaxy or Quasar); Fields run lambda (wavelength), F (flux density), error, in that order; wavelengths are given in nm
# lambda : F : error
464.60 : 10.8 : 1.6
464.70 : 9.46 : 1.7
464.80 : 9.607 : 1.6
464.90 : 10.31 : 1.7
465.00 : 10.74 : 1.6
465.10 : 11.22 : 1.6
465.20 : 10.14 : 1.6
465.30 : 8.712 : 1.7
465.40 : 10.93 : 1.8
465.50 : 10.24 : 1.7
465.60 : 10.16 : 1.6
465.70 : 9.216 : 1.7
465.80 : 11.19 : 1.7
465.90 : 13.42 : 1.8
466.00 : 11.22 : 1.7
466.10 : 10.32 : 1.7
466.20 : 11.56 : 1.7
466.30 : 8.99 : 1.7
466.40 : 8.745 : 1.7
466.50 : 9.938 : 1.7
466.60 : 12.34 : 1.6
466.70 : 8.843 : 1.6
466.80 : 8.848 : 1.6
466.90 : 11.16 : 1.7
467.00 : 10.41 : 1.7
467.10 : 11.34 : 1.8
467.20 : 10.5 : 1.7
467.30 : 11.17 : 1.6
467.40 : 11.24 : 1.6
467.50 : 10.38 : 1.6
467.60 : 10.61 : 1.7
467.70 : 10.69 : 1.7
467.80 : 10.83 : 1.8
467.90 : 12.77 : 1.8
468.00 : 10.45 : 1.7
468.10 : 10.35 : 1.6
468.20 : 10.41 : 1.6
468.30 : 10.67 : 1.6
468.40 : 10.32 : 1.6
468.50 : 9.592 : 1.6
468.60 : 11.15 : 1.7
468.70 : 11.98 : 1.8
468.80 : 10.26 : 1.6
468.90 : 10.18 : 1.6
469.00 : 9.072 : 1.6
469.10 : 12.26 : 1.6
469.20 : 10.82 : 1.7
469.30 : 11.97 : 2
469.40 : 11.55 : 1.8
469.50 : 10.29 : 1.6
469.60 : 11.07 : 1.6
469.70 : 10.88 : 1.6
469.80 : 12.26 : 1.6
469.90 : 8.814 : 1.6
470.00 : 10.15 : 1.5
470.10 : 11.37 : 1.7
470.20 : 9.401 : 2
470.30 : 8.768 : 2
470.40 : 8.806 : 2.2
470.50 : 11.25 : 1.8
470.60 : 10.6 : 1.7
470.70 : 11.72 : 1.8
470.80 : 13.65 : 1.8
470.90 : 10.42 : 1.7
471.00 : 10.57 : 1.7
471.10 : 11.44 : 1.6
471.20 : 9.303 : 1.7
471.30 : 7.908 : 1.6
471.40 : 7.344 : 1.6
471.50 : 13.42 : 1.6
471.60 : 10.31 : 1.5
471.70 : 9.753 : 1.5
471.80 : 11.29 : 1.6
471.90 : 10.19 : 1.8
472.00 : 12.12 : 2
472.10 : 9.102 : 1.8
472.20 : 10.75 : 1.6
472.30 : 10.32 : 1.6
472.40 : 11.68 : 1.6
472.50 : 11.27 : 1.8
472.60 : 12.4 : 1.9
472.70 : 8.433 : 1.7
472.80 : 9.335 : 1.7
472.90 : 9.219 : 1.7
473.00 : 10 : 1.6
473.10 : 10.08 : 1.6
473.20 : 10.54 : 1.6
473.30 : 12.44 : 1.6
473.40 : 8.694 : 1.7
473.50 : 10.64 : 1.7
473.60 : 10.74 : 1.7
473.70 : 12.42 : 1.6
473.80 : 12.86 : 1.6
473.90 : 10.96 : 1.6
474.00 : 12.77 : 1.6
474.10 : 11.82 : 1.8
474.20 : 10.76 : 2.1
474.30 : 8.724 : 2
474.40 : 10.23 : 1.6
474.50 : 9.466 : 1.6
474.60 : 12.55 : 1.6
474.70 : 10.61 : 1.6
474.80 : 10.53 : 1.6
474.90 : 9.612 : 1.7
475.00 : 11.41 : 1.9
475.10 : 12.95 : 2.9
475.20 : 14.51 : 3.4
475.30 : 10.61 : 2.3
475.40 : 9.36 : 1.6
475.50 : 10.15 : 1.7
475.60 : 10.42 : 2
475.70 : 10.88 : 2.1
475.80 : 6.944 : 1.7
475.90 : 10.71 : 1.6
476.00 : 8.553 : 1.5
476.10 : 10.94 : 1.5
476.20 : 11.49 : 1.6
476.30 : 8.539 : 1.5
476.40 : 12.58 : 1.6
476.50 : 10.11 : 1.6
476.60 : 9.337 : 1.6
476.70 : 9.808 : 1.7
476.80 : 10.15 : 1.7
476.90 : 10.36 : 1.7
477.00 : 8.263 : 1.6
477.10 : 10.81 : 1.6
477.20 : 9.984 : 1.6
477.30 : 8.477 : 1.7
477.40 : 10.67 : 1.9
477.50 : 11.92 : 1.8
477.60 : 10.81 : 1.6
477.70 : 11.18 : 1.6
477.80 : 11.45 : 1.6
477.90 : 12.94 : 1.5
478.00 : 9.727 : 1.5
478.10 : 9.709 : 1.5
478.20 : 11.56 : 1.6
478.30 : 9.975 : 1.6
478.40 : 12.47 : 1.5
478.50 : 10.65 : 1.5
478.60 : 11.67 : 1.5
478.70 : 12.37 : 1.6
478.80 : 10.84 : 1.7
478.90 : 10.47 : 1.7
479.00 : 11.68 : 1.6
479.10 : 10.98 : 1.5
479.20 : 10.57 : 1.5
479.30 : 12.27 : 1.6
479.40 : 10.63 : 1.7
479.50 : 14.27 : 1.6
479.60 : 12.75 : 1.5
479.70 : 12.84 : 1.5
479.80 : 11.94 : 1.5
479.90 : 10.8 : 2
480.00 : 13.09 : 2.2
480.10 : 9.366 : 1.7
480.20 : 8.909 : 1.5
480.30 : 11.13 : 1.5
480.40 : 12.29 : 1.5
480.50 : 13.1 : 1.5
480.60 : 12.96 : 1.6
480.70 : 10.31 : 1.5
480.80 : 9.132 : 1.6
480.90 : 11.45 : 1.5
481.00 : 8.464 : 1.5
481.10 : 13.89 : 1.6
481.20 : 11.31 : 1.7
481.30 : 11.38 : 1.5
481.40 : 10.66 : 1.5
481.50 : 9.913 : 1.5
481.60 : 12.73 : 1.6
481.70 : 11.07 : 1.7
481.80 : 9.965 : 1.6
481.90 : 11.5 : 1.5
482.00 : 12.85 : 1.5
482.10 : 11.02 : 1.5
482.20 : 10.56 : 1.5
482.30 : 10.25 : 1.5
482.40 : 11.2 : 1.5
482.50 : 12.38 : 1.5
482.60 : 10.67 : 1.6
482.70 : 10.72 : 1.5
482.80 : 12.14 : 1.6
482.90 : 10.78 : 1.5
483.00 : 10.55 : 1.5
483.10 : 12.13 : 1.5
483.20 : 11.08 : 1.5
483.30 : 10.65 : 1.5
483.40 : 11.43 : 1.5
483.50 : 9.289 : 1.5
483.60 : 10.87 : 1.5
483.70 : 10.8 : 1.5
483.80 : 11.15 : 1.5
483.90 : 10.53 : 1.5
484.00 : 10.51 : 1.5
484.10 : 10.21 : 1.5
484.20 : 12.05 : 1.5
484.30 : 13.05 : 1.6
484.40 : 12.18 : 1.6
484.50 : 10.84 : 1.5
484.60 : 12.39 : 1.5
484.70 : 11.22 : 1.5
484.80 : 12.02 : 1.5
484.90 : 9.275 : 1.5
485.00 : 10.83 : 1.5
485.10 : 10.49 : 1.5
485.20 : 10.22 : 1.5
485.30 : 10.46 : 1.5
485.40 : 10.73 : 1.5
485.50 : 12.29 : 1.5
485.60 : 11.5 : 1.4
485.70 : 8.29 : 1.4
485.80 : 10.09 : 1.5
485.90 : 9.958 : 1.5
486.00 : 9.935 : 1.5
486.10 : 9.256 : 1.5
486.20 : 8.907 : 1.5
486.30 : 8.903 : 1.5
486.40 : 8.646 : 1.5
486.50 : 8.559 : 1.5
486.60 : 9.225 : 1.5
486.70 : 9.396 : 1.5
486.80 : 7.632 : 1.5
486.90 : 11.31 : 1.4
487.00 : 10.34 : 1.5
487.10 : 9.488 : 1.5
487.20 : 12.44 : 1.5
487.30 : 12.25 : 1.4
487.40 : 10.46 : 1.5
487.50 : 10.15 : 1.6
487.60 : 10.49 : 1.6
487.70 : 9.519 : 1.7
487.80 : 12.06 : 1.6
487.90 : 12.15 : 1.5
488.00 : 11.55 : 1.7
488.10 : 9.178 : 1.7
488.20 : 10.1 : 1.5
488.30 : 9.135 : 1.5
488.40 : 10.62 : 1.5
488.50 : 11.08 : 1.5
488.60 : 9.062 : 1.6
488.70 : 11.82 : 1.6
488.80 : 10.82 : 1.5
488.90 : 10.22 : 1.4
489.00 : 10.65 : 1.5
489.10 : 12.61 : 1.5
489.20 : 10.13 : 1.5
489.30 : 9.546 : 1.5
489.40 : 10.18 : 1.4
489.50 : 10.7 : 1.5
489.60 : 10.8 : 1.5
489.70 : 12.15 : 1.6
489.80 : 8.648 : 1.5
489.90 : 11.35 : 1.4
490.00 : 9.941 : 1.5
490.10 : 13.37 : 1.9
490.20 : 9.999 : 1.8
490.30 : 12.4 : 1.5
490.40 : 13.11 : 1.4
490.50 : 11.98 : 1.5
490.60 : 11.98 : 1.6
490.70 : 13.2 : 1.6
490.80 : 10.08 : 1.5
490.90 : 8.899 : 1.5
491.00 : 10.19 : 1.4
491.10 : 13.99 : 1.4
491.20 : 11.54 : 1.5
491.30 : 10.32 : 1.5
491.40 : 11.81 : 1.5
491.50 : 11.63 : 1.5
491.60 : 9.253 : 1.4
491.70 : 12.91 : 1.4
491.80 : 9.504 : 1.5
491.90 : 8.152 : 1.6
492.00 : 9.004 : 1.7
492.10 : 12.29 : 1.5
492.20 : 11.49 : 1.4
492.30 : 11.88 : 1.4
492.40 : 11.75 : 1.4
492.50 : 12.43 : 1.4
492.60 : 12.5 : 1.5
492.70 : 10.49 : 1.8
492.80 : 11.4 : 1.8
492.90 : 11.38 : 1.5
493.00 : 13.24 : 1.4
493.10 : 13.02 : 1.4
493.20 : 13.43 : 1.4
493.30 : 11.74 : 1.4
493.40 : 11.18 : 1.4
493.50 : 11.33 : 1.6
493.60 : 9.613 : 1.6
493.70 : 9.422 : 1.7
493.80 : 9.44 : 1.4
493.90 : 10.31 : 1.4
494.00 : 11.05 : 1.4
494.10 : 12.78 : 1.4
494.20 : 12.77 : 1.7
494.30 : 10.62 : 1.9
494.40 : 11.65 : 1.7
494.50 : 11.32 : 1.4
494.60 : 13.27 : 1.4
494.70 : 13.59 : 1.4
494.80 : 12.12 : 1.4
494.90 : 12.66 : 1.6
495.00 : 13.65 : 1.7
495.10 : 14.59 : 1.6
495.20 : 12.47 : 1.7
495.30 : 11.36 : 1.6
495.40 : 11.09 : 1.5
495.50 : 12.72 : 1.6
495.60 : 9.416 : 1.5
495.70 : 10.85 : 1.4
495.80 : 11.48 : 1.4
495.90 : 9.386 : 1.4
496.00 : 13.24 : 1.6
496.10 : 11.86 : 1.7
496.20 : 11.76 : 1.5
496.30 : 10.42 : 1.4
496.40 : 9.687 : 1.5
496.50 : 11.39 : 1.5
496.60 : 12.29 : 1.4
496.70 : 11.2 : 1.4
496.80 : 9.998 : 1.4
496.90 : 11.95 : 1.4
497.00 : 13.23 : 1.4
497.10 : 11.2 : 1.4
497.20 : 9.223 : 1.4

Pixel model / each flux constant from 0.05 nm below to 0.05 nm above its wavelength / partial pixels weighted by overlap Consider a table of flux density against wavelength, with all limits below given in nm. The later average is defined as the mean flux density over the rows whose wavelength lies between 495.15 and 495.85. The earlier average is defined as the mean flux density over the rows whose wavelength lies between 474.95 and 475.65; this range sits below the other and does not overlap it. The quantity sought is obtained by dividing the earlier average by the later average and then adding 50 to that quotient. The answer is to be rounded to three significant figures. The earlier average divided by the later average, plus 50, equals 51.0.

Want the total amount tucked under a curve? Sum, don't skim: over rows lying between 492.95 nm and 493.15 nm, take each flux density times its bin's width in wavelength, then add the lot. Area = 2.63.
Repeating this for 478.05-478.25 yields 2.13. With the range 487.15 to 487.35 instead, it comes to 2.47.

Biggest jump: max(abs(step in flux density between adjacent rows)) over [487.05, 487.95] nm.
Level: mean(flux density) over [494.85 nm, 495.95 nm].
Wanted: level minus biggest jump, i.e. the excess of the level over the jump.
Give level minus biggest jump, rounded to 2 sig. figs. 8.8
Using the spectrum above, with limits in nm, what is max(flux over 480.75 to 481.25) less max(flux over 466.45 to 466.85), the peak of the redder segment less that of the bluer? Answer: 1.55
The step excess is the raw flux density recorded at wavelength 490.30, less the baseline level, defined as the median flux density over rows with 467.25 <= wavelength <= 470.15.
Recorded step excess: 1.7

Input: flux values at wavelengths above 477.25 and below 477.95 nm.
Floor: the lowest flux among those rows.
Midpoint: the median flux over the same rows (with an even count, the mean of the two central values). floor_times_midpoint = 95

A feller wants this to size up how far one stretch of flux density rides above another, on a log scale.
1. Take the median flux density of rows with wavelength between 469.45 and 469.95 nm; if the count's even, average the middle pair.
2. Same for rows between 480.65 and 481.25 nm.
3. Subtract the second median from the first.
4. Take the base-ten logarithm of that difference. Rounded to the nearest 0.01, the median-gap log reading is -1.15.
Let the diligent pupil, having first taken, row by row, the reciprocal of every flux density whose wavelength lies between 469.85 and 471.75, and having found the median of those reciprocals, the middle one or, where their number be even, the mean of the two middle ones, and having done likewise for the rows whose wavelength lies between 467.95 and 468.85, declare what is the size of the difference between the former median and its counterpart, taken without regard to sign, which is 0.001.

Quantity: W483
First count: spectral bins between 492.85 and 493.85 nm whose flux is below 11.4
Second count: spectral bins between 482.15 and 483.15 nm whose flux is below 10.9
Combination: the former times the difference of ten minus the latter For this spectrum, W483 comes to 24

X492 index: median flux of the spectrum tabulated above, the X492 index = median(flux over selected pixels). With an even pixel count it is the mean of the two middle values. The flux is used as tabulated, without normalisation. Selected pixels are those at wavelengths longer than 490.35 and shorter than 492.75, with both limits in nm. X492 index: 11.7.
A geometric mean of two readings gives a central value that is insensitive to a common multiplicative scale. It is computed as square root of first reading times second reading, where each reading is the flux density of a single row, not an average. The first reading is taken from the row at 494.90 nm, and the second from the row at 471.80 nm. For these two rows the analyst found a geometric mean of 12.0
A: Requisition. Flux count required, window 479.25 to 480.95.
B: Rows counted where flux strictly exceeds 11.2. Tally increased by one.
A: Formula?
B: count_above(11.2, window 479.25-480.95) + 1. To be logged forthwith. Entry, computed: 11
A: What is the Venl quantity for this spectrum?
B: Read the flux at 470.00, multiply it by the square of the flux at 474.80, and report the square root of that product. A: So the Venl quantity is 34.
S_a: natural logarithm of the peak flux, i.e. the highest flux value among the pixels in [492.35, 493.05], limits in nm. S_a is 2.58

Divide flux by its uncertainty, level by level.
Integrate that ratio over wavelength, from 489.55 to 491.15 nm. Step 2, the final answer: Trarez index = 11.9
